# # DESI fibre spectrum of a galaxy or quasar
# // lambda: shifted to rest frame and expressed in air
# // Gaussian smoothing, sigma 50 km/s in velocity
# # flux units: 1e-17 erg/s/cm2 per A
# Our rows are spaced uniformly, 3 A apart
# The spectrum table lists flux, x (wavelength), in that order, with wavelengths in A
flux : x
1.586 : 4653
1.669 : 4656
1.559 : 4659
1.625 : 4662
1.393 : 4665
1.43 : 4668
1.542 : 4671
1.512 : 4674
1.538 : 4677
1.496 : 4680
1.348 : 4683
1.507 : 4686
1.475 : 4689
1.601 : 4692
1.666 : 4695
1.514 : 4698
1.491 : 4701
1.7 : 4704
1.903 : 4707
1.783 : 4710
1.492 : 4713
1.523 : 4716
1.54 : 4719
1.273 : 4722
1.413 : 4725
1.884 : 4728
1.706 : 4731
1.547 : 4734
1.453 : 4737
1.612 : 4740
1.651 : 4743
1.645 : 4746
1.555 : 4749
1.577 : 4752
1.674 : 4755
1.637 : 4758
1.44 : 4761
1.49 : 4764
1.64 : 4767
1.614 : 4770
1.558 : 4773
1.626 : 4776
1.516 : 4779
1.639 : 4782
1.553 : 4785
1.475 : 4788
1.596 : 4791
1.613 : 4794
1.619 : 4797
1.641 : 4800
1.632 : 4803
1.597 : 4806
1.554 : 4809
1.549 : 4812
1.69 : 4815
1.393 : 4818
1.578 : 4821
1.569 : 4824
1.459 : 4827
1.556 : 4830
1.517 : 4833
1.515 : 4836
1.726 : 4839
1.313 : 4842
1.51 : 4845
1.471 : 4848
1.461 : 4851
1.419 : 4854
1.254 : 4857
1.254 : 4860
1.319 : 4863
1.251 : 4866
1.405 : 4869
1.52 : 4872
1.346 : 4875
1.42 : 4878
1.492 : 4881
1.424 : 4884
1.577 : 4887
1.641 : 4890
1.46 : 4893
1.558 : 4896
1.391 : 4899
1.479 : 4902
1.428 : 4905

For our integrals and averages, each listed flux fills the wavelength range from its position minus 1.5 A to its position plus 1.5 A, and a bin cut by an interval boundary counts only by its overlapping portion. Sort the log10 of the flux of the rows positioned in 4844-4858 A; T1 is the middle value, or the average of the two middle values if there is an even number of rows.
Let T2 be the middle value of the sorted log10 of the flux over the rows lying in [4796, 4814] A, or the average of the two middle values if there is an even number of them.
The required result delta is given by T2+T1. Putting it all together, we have 0.371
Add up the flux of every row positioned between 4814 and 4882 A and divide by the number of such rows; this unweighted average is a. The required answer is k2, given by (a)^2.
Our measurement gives 2.11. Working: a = 1.45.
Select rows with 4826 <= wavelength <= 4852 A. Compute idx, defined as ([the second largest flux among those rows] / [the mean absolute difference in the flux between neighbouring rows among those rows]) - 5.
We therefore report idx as 7.3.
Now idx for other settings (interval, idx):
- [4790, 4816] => 42.2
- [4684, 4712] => 10.3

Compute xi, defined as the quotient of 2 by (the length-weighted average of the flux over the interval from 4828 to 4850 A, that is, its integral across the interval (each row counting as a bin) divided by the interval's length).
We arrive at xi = 1.32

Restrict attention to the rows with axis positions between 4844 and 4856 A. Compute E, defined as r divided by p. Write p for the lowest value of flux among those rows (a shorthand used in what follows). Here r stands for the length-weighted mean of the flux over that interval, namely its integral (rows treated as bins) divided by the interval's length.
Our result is 1.03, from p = 1.419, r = 1.45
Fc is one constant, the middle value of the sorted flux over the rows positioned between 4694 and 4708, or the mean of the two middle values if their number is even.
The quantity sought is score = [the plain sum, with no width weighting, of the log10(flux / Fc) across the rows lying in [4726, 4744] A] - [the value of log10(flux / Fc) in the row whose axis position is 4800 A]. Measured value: -0.04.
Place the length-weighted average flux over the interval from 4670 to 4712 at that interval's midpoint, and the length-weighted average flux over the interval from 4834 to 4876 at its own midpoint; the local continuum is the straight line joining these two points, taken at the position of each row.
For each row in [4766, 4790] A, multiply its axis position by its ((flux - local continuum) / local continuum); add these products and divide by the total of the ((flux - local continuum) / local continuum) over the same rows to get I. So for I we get 4775.2 A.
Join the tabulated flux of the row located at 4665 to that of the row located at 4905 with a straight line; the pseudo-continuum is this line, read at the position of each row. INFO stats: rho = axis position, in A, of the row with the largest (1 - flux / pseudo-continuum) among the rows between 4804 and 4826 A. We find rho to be 4818 A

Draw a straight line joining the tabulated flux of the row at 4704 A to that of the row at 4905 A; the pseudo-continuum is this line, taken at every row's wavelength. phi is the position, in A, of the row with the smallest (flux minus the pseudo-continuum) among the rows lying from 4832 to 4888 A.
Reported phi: 4857 A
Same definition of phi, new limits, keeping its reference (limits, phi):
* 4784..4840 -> 4818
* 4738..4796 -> 4761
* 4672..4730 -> 4722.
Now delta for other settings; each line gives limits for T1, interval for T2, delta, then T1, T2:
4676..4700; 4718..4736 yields 0.368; 0.179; 0.19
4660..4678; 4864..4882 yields 0.333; 0.183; 0.15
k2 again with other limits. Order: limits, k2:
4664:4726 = 2.34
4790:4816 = 2.59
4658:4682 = 2.29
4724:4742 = 2.57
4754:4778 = 2.51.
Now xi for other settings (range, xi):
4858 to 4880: 1.47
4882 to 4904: 1.33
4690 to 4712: 1.21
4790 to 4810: 1.24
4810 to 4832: 1.30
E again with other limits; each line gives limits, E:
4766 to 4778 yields 1.03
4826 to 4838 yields 1.04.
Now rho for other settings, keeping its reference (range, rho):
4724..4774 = 4725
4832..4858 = 4857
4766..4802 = 4788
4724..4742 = 4725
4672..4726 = 4722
